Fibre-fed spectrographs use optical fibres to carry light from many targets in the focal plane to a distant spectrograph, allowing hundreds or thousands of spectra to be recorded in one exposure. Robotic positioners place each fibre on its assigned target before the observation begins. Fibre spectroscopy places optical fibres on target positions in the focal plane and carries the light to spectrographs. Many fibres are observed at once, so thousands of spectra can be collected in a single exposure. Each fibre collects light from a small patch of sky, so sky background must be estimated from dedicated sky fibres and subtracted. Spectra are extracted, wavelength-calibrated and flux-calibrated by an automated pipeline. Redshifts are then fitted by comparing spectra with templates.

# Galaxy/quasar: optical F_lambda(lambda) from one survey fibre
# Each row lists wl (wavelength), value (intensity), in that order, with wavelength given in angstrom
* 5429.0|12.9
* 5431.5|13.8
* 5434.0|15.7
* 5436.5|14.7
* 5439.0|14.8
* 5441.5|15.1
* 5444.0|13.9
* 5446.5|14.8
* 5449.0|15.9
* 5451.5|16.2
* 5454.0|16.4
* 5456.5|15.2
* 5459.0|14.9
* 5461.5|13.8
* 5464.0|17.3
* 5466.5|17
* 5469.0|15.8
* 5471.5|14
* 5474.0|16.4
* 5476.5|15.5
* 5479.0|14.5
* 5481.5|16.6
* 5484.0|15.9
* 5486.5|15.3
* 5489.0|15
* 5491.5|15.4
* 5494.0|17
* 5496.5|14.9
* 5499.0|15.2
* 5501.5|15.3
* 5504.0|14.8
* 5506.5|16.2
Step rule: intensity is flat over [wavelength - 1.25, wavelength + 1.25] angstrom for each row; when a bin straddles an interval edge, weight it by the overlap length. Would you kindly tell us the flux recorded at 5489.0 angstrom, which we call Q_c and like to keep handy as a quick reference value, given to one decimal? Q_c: 15.0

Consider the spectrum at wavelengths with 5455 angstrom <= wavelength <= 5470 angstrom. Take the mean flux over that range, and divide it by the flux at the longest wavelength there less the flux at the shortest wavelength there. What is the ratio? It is 26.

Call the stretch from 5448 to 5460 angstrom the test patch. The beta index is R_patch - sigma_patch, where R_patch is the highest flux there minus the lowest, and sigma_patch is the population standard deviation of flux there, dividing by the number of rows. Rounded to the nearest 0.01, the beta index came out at 0.92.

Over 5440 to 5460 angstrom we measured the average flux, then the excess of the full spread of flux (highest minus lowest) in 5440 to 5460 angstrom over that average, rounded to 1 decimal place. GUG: -12.8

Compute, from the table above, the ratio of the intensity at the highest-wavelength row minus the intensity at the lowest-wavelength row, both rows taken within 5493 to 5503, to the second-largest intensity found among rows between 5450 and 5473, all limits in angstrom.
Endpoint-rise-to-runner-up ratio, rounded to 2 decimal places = -0.10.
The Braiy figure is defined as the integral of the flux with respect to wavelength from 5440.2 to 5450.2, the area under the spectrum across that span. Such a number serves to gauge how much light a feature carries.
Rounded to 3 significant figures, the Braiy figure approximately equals 149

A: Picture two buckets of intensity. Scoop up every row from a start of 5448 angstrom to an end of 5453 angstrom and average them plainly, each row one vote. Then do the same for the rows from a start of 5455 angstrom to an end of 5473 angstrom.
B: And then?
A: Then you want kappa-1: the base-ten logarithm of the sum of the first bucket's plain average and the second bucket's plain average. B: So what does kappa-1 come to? 1.50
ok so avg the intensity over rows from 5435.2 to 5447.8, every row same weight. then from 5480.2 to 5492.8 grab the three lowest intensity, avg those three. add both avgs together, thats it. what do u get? 29.9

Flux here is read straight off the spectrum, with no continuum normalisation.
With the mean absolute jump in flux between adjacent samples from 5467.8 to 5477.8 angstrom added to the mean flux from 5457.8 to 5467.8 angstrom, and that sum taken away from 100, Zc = 82.5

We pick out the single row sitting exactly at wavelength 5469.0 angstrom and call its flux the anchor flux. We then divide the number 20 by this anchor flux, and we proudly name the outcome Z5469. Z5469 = 1.27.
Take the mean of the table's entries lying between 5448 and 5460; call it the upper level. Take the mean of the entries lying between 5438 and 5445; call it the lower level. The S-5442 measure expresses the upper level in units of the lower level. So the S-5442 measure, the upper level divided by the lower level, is 1.08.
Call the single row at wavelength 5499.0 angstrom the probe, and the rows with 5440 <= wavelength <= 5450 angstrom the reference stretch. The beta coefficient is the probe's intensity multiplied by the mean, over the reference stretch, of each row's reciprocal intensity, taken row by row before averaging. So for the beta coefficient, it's 1.02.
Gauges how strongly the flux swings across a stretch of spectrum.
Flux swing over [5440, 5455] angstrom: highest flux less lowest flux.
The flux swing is 2.5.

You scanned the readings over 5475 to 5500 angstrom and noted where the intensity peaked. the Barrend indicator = 5494.0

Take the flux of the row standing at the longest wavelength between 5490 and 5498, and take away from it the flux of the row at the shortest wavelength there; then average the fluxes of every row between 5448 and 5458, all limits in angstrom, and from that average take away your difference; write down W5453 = 16.4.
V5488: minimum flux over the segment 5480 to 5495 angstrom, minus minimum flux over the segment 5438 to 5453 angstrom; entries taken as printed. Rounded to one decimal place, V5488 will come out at 1.1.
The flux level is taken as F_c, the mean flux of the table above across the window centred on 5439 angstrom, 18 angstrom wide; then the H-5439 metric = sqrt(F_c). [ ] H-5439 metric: 3.83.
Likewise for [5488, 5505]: 3.92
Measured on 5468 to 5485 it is 3.94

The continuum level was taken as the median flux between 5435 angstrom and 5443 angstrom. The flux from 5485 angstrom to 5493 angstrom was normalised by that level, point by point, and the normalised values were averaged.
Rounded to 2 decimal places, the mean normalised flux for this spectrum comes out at 1.03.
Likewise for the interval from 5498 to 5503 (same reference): 1.03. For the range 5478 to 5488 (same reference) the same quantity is 1.05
